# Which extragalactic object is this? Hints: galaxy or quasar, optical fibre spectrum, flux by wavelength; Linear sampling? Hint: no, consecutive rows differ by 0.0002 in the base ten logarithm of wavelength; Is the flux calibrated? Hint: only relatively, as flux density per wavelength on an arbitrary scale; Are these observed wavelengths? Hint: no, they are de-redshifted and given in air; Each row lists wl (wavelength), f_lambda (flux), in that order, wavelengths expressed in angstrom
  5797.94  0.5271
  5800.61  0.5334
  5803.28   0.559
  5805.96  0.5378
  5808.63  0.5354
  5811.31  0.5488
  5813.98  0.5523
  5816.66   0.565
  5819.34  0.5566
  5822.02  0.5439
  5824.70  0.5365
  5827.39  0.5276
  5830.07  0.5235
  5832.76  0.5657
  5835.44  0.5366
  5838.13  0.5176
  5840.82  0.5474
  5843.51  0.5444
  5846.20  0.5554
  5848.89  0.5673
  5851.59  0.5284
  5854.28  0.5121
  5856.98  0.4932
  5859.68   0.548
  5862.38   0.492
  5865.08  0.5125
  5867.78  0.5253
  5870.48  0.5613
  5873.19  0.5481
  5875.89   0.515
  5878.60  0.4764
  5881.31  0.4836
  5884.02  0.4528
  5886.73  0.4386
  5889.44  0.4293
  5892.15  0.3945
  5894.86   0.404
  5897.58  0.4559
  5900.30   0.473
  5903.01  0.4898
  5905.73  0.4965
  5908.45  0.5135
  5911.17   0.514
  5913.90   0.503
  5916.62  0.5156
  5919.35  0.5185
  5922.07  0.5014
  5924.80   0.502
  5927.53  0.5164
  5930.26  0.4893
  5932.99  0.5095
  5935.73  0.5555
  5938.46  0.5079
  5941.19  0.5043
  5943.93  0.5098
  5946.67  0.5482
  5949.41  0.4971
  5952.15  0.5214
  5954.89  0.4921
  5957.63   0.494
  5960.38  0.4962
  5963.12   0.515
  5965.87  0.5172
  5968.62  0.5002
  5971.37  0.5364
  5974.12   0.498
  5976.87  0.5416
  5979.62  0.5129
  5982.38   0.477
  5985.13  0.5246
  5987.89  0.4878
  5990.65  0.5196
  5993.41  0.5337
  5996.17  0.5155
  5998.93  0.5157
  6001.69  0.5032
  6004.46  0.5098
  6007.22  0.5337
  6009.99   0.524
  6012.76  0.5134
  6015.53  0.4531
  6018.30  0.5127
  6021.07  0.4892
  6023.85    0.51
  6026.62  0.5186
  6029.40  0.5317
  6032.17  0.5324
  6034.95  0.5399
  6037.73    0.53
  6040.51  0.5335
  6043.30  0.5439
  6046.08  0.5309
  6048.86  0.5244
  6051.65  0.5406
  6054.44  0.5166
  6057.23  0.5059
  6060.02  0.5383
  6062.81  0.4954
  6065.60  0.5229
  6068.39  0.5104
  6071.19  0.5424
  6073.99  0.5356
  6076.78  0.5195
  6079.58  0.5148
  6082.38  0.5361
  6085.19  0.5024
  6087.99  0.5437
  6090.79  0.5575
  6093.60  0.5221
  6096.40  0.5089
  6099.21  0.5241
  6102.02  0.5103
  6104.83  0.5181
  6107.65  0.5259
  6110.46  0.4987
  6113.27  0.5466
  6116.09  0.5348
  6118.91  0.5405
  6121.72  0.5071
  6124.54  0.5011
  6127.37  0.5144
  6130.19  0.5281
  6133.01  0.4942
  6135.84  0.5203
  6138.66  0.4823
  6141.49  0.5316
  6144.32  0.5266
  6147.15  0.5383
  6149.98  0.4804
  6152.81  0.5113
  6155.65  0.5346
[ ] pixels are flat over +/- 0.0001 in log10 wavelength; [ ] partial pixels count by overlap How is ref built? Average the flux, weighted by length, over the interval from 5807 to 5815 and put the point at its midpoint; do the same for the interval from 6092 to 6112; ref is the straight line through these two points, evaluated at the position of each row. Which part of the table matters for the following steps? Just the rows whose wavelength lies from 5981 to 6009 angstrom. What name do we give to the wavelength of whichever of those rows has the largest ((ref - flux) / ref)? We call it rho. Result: 5982.38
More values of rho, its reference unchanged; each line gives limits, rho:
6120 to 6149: 6138.66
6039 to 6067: 6062.81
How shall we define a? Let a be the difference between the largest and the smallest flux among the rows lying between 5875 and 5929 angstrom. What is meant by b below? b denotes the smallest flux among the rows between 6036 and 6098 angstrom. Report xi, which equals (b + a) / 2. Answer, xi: 0.310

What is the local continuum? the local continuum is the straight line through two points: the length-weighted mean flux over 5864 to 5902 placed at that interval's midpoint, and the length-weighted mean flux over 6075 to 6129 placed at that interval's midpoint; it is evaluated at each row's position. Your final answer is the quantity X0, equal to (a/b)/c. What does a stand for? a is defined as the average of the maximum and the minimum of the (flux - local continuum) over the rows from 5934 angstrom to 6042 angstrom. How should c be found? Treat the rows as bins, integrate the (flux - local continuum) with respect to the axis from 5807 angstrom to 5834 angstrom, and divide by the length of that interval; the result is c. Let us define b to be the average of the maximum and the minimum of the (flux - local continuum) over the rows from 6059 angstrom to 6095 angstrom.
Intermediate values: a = 0.008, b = 0.0092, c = 0.08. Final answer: 11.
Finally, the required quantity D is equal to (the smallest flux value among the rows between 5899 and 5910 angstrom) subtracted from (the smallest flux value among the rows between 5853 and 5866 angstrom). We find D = 0.019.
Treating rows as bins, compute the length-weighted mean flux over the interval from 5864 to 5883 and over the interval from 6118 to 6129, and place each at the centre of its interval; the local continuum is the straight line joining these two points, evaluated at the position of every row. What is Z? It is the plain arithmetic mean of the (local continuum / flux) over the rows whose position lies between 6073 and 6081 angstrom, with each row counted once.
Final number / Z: 0.98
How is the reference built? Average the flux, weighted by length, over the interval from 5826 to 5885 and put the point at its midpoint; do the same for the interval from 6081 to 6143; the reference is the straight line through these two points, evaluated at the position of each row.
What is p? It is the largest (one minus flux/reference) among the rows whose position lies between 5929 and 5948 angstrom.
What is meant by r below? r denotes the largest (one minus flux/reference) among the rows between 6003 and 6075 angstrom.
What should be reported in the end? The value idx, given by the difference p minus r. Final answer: -0.07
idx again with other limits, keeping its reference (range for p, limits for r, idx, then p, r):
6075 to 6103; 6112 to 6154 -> -0.04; 0.04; 0.08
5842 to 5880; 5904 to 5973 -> 0.03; 0.09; 0.07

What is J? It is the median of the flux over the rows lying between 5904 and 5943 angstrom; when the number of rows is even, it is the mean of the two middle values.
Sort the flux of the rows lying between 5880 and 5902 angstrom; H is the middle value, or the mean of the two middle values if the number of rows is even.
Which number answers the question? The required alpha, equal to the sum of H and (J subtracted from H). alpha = 0.38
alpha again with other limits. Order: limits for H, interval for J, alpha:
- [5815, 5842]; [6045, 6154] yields 0.56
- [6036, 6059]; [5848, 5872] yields 0.54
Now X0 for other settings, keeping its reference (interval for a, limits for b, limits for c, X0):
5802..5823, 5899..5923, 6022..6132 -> 922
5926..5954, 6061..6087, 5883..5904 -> -257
